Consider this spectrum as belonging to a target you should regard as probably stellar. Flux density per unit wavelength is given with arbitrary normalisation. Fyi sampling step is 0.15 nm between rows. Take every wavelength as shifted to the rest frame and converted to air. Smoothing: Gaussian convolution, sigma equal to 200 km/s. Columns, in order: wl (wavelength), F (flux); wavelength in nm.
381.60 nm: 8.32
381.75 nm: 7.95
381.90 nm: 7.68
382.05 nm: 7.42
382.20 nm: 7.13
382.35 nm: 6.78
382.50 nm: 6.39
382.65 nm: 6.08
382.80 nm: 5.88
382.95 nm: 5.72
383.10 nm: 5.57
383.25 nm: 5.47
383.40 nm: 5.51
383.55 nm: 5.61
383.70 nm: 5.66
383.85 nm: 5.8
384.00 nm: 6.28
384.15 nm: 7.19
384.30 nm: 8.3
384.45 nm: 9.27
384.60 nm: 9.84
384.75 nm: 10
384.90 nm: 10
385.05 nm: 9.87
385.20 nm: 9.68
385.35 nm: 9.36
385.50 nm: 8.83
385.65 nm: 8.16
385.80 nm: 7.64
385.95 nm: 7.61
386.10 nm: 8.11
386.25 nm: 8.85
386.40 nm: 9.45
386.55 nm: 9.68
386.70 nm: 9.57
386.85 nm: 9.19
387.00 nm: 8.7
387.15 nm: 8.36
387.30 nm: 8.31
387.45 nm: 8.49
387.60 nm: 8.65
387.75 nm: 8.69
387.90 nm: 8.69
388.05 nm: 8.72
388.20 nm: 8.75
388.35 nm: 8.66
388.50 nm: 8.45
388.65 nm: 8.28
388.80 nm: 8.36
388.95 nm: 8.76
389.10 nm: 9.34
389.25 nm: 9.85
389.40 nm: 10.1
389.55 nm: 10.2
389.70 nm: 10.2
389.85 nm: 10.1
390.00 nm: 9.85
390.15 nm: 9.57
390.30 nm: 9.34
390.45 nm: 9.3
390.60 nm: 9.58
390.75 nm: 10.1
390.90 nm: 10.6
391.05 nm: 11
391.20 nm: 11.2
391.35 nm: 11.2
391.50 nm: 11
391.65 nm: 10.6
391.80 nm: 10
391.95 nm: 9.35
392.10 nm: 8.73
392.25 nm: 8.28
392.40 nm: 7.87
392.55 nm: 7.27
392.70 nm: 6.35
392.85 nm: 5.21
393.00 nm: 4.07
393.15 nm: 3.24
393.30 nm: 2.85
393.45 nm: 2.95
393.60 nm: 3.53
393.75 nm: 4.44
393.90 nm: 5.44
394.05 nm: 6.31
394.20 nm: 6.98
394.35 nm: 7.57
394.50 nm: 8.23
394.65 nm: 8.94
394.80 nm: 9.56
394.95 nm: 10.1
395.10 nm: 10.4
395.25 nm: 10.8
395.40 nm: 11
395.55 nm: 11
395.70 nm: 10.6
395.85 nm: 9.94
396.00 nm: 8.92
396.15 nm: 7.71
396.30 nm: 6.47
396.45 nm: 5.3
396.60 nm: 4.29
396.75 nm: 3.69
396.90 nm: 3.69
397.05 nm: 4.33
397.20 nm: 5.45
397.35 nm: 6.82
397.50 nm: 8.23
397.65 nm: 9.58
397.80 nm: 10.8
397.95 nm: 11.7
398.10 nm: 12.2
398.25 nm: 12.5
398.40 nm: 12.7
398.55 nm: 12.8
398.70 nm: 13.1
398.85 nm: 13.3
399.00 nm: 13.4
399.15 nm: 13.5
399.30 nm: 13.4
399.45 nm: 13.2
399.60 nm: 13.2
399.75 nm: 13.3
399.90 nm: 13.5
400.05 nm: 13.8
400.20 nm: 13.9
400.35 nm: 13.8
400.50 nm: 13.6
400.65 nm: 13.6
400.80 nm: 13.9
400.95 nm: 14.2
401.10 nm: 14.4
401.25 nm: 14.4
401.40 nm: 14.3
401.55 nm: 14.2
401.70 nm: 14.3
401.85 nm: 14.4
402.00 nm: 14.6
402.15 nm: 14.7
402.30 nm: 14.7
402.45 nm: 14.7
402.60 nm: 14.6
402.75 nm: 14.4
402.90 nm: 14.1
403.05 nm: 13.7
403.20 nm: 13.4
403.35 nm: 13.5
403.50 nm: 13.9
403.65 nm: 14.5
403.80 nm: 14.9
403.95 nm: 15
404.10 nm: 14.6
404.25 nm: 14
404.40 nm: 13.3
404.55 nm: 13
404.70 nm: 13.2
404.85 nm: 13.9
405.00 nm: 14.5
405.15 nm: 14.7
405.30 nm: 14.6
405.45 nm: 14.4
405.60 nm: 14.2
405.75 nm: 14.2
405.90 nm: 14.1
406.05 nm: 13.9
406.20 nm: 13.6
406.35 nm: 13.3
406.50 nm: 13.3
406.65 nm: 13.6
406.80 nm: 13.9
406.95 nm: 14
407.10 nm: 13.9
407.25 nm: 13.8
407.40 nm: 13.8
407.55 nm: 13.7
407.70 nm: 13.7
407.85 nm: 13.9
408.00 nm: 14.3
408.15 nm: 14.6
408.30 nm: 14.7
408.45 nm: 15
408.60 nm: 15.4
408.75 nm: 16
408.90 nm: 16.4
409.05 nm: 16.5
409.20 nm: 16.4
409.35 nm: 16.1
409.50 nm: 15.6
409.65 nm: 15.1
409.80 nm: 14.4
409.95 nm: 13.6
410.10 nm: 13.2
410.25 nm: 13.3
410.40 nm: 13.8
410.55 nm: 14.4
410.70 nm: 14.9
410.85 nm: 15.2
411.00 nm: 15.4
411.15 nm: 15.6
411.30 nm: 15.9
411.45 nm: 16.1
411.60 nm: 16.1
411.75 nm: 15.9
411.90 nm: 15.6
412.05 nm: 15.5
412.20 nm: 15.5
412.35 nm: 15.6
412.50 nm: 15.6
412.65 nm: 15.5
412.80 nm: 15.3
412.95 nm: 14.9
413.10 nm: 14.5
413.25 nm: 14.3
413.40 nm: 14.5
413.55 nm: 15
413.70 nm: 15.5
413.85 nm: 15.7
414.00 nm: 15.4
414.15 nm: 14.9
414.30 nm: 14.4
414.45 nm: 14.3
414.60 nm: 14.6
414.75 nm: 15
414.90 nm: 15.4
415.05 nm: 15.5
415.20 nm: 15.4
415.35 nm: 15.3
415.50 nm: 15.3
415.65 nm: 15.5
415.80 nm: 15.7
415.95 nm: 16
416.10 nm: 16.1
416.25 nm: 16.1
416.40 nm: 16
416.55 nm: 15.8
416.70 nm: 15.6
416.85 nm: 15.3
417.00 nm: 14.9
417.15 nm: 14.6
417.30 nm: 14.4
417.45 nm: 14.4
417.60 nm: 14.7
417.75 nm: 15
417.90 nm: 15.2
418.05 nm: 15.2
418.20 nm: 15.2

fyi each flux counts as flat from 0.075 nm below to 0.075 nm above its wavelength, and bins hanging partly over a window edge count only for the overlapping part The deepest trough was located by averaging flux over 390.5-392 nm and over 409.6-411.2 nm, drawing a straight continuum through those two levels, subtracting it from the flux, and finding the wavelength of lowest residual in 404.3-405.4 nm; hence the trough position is 404.55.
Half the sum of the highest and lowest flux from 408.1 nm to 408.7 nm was 15.0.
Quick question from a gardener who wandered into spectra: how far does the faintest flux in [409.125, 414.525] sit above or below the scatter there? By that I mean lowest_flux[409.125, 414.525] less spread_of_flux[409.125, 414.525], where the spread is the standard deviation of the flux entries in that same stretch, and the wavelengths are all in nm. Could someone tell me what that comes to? 12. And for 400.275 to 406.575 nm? 12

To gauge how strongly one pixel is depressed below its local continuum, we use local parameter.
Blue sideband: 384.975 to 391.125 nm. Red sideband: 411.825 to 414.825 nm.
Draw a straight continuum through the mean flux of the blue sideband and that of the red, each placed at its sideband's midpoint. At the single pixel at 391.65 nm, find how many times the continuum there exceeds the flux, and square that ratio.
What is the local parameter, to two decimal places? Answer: 0.89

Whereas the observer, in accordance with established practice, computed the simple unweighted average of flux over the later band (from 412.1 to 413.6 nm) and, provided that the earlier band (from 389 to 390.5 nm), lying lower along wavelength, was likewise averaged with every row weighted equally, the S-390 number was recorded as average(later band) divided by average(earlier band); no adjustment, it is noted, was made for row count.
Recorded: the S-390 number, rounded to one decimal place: 1.5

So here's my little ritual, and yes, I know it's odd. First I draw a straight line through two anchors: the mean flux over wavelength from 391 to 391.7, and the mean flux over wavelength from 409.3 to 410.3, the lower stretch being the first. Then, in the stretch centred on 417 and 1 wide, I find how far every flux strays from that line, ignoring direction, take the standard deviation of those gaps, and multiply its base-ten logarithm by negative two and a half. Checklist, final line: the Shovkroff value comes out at 0.6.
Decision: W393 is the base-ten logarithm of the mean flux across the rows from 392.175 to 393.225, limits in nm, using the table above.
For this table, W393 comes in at 0.78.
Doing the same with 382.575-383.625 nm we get 0.76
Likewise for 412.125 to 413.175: 1.18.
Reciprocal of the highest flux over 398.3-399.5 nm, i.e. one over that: 0.07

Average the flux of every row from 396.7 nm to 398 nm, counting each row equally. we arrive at 7.1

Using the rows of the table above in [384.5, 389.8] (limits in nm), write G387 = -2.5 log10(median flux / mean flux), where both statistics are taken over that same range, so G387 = 0.031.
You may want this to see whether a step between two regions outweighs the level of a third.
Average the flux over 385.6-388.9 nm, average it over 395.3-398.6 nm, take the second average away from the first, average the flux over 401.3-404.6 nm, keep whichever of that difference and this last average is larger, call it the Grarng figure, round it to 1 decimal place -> 14.2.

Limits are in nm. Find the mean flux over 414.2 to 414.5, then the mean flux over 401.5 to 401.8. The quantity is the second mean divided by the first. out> 0.99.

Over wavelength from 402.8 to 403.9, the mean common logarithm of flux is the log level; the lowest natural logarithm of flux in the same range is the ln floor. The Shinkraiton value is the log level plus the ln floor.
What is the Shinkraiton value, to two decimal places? 3.74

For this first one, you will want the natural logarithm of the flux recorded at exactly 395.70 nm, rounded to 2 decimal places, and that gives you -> 2.36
